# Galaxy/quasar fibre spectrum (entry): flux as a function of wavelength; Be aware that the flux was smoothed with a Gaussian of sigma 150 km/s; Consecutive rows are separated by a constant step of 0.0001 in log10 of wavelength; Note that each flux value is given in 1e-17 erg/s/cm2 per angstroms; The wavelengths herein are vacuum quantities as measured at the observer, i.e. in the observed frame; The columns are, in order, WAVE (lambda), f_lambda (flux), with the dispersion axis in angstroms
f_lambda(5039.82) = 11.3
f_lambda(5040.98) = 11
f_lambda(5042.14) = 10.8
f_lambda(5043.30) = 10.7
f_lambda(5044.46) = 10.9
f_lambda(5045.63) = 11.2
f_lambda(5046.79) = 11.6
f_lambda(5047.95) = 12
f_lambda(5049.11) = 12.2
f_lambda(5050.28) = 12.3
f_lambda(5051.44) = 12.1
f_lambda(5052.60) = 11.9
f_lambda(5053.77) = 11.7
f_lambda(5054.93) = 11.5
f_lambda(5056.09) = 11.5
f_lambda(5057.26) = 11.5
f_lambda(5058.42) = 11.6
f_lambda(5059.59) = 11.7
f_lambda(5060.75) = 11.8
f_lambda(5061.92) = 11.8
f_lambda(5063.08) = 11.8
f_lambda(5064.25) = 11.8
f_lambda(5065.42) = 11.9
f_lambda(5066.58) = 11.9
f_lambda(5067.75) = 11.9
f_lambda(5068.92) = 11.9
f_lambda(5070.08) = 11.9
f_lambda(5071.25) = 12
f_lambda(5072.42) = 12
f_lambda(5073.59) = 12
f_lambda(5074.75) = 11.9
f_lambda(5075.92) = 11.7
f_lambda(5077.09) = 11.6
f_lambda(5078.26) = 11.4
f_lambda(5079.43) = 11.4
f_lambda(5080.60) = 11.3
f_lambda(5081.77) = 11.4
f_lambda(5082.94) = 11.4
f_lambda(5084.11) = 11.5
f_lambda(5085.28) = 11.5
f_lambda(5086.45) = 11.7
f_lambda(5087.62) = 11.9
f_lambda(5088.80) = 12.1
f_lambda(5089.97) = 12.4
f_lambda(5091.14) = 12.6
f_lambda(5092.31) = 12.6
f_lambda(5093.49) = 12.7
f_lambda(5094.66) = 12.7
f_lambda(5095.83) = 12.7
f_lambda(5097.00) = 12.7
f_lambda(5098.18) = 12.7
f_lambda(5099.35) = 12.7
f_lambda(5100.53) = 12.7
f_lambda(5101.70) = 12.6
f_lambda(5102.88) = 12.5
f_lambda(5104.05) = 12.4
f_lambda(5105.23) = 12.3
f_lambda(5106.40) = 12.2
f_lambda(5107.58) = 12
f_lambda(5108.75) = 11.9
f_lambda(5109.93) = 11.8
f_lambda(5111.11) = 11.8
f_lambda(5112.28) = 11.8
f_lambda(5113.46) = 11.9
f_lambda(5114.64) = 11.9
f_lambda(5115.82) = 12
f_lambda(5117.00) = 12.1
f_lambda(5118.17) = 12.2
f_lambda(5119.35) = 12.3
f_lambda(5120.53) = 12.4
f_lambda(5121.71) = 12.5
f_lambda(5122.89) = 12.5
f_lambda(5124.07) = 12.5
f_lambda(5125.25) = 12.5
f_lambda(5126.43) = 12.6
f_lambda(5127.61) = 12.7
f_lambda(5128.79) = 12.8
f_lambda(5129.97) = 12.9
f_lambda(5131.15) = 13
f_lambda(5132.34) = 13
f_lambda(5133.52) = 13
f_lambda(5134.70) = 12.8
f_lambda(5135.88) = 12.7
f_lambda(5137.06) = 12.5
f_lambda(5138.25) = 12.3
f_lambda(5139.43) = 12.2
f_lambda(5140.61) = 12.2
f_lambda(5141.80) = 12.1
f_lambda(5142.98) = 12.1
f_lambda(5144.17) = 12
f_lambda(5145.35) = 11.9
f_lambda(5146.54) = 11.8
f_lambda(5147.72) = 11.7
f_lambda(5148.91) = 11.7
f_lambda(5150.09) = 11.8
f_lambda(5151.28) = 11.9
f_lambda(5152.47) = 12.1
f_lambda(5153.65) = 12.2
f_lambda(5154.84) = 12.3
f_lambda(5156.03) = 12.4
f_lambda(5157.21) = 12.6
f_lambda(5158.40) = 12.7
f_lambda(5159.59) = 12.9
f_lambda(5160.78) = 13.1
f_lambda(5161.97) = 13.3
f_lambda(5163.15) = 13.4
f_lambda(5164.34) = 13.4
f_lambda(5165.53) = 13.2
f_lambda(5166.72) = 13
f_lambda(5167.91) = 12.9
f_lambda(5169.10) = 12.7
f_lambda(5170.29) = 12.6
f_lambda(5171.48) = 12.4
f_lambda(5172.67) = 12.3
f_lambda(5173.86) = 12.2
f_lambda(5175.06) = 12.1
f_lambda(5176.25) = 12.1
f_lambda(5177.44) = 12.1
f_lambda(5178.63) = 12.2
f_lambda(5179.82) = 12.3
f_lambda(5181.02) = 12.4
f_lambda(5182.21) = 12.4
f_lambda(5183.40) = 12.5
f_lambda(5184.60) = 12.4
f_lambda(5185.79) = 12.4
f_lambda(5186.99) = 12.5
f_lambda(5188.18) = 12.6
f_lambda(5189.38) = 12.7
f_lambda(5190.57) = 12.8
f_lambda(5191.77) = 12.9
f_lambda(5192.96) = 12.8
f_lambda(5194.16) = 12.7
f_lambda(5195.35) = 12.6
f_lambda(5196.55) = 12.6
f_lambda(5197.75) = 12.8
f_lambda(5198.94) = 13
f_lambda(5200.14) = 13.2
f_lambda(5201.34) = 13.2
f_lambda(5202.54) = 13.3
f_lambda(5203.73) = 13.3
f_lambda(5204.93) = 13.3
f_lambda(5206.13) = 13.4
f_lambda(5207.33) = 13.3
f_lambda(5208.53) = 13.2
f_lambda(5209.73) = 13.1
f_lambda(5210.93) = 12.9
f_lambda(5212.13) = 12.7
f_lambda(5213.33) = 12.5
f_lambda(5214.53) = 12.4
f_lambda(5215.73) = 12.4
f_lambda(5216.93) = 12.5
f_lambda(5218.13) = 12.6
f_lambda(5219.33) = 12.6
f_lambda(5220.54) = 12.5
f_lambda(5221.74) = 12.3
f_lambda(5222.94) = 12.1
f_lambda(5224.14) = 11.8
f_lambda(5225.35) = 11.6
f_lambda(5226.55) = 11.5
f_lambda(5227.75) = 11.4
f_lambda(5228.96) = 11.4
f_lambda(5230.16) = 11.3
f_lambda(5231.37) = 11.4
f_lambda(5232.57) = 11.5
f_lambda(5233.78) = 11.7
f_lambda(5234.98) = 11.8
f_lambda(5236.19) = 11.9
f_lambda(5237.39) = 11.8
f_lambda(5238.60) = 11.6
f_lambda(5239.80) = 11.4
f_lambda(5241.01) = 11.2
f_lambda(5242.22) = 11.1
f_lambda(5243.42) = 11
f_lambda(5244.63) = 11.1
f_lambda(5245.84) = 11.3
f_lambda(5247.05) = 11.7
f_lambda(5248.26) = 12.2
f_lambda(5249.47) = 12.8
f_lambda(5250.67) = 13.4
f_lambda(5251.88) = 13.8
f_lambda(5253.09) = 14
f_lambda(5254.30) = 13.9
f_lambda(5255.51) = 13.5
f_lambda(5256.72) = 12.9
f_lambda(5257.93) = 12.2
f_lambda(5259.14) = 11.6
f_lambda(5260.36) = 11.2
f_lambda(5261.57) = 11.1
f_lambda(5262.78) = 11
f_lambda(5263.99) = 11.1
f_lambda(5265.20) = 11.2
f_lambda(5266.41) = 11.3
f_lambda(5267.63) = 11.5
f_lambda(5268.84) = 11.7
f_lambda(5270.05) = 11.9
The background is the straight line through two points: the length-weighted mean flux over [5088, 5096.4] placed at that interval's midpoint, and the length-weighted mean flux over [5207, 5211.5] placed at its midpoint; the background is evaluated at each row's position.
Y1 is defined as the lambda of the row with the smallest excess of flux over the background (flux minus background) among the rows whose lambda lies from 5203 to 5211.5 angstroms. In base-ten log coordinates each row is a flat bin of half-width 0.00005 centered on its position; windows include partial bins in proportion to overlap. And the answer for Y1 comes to 5210.93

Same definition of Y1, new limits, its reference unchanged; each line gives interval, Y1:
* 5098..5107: 5106.40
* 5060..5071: 5064.25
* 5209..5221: 5215.73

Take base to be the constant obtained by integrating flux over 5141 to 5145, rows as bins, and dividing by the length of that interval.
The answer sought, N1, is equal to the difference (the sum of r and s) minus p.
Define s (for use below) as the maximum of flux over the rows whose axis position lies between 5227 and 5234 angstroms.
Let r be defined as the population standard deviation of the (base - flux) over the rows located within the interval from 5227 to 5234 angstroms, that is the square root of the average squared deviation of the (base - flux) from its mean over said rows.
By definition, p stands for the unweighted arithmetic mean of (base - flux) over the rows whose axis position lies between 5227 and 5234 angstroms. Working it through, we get 11.2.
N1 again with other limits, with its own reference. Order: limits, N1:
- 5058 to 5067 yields 11.7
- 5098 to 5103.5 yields 13.4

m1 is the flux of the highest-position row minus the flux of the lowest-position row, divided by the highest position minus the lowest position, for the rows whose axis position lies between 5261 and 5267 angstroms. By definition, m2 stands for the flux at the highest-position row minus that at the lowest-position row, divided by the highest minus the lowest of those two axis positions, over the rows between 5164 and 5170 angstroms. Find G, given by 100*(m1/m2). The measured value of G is -28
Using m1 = 0.04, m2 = -0.15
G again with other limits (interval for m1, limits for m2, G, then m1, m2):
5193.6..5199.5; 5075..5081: -73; 0.06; -0.09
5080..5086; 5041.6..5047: 25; 0.04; 0.17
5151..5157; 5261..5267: 255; 0.11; 0.04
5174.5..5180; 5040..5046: 98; 0.04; 0.04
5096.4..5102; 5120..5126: -100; -0.02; 0.02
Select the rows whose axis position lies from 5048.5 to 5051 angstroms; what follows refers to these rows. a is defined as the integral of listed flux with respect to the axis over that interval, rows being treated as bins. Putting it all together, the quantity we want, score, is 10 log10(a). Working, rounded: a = 30.6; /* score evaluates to 14.9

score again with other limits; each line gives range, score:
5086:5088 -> 13.7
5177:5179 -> 13.9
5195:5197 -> 14.0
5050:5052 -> 13.9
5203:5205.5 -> 15.2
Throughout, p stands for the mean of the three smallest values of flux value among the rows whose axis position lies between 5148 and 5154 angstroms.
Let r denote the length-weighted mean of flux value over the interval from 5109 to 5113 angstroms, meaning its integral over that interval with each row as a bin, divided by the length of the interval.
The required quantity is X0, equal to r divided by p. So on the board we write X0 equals 1.00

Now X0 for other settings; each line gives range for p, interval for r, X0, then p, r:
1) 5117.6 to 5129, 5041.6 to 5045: 0.88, 12.3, 10.8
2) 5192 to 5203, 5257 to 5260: 0.94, 12.6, 11.9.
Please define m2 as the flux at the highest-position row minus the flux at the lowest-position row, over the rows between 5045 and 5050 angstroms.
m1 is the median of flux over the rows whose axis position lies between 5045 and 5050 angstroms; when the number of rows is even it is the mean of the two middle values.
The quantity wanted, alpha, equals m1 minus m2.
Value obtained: 10.8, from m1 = 11.8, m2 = 1.00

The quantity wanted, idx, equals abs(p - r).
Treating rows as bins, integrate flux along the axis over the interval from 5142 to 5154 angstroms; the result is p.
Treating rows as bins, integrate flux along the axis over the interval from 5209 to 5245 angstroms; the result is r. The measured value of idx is 286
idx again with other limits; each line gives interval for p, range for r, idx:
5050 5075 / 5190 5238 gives 302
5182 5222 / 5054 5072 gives 299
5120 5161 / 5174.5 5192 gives 291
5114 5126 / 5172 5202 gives 229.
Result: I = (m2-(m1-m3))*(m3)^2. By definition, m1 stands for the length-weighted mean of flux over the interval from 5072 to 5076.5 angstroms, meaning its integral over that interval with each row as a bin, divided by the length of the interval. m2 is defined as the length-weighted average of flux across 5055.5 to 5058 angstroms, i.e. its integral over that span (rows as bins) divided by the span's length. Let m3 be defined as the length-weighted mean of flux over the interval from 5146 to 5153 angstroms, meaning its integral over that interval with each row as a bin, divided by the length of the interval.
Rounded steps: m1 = 11.9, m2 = 11.5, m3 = 11.8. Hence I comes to 1601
